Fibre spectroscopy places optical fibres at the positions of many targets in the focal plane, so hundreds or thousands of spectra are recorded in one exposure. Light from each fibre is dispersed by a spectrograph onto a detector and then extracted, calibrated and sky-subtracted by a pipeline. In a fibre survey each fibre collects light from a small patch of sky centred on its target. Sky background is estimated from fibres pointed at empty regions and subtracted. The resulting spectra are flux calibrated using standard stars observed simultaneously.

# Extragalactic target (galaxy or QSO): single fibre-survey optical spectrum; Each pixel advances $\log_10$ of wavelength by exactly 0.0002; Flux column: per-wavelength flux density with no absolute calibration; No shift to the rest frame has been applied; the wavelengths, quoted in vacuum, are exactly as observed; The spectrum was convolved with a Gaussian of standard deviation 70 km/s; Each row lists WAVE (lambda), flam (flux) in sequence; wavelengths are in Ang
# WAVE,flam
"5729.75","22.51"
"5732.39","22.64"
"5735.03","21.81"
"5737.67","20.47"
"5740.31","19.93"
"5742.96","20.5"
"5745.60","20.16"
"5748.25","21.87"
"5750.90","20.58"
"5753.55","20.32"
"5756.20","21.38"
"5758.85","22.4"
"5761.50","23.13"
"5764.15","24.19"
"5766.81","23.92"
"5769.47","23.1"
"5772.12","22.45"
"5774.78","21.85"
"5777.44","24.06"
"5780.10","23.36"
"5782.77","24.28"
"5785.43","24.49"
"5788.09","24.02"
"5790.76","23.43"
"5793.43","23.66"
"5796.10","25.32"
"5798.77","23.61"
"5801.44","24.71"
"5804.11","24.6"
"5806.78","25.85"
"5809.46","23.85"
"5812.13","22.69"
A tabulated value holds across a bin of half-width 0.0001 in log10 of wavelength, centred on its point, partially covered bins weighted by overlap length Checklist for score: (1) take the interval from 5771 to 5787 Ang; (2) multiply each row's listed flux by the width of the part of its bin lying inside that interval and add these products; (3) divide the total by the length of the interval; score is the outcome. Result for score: 23.4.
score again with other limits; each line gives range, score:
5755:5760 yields 21.9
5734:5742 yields 20.7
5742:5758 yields 20.9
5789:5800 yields 24.0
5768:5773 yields 22.9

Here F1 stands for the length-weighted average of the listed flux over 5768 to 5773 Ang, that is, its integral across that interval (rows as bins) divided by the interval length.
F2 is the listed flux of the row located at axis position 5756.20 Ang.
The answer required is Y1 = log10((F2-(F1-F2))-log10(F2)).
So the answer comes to 1.27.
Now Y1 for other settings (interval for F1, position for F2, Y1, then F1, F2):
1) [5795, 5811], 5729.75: 1.28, 24.6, 22.51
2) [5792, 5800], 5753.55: 1.18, 24.2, 20.32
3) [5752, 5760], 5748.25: 1.32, 21.3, 21.87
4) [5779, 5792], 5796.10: 1.40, 23.9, 25.32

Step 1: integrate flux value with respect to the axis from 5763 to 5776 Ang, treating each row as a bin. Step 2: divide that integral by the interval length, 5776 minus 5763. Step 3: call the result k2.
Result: 23.1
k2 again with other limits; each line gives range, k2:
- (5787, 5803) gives 24.1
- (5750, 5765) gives 22.0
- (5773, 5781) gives 23.0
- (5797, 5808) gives 24.7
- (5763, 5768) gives 24.0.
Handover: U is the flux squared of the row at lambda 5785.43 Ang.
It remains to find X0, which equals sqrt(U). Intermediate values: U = 600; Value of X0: 24.5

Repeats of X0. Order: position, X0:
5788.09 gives 24.0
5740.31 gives 19.9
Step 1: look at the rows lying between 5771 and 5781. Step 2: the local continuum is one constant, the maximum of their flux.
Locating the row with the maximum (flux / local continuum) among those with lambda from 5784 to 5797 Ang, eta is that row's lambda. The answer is 5796.10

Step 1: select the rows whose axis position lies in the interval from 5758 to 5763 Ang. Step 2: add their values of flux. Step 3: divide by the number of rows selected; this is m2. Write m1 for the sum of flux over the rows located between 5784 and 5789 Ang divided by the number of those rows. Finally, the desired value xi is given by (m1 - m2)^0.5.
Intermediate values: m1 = 24.3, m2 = 22.8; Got 1.22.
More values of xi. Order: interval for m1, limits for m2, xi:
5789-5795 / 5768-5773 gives 0.88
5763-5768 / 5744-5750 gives 1.74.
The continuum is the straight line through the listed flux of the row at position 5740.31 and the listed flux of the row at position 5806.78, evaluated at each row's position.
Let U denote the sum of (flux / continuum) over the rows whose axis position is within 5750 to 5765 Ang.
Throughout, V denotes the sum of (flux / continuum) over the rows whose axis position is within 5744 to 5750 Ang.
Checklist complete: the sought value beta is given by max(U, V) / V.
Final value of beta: 3.00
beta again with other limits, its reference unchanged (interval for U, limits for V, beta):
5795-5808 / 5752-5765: 1.00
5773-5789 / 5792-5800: 2.06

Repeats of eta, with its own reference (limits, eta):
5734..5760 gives 5758.85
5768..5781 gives 5777.44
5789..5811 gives 5806.78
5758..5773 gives 5764.15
